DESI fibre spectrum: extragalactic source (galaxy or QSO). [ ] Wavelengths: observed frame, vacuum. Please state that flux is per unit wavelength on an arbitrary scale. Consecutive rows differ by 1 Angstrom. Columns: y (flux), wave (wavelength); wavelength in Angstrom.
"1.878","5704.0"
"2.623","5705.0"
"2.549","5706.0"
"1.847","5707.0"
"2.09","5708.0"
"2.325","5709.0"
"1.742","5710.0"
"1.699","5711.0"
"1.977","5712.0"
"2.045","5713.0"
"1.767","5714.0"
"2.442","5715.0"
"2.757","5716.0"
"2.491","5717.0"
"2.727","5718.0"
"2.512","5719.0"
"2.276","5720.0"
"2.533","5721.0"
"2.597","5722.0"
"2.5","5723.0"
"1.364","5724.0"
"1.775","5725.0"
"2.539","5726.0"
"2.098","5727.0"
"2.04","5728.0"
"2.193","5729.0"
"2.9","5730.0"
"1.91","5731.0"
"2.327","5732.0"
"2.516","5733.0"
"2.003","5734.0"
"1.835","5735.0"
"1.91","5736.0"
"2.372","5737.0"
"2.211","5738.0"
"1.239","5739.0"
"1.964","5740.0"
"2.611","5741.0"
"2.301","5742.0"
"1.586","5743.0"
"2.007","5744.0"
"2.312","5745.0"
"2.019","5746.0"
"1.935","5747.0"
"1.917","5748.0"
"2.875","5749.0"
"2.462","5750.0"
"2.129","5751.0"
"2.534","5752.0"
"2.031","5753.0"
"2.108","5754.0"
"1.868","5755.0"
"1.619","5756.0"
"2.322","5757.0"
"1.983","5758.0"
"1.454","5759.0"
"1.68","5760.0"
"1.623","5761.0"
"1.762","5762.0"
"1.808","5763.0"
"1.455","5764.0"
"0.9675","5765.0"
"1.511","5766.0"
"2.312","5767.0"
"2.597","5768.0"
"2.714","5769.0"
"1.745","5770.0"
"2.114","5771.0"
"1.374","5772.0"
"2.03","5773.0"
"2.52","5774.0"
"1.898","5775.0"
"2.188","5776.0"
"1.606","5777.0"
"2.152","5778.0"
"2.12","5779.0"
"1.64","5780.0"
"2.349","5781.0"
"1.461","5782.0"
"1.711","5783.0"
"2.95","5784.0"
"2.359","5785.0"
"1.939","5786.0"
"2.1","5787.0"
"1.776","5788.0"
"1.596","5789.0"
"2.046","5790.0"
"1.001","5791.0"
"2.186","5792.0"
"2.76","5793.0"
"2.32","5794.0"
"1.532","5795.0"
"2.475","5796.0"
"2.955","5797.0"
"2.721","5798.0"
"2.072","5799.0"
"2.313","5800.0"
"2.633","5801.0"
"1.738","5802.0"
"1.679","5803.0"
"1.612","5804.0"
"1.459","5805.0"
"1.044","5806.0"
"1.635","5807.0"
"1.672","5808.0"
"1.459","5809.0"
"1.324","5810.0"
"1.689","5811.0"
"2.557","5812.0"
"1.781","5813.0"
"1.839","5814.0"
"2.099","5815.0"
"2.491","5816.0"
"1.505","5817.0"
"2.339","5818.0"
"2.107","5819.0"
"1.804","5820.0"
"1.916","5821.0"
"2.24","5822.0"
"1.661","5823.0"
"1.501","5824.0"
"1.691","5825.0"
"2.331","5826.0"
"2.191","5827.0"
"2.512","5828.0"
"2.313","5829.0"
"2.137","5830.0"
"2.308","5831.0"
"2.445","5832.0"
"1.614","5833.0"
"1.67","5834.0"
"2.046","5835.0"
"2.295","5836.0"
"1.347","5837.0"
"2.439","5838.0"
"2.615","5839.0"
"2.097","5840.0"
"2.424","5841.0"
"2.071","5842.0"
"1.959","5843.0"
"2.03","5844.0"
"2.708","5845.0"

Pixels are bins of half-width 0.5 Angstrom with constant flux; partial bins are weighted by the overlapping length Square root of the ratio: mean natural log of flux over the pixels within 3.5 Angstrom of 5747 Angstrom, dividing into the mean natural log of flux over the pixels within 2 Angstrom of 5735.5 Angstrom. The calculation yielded 0.95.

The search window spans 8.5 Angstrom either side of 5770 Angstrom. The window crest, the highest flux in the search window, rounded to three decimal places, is 2.714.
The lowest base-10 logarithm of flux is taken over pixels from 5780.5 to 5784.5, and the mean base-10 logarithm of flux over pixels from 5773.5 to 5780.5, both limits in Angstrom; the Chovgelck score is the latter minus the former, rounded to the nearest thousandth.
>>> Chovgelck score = 0.135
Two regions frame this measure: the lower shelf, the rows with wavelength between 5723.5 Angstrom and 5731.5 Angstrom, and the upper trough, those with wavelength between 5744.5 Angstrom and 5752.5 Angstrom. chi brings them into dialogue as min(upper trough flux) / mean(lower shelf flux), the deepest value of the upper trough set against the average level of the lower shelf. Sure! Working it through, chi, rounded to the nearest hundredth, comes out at 0.91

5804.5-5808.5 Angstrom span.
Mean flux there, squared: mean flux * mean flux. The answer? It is 2.1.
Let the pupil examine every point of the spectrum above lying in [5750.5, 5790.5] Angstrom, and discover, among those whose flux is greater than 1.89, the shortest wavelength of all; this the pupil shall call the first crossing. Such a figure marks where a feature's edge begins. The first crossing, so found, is 5751.0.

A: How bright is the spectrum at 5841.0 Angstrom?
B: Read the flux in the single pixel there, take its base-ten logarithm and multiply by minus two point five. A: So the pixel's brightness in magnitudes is -1.0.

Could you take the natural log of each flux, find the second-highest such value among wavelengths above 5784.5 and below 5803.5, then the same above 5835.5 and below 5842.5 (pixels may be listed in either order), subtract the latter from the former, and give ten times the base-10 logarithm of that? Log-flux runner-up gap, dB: -9.1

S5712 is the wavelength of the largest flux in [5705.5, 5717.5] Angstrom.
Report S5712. 5716.0 Angstrom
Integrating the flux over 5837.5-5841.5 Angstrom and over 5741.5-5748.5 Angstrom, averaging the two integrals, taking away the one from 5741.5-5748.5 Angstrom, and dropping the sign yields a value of 2.3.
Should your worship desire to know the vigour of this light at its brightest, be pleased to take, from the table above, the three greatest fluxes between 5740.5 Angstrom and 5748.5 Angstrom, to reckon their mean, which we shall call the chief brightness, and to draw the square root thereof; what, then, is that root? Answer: 1.55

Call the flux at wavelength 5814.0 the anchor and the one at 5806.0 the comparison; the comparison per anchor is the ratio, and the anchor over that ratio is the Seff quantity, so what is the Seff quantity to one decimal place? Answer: 3.2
